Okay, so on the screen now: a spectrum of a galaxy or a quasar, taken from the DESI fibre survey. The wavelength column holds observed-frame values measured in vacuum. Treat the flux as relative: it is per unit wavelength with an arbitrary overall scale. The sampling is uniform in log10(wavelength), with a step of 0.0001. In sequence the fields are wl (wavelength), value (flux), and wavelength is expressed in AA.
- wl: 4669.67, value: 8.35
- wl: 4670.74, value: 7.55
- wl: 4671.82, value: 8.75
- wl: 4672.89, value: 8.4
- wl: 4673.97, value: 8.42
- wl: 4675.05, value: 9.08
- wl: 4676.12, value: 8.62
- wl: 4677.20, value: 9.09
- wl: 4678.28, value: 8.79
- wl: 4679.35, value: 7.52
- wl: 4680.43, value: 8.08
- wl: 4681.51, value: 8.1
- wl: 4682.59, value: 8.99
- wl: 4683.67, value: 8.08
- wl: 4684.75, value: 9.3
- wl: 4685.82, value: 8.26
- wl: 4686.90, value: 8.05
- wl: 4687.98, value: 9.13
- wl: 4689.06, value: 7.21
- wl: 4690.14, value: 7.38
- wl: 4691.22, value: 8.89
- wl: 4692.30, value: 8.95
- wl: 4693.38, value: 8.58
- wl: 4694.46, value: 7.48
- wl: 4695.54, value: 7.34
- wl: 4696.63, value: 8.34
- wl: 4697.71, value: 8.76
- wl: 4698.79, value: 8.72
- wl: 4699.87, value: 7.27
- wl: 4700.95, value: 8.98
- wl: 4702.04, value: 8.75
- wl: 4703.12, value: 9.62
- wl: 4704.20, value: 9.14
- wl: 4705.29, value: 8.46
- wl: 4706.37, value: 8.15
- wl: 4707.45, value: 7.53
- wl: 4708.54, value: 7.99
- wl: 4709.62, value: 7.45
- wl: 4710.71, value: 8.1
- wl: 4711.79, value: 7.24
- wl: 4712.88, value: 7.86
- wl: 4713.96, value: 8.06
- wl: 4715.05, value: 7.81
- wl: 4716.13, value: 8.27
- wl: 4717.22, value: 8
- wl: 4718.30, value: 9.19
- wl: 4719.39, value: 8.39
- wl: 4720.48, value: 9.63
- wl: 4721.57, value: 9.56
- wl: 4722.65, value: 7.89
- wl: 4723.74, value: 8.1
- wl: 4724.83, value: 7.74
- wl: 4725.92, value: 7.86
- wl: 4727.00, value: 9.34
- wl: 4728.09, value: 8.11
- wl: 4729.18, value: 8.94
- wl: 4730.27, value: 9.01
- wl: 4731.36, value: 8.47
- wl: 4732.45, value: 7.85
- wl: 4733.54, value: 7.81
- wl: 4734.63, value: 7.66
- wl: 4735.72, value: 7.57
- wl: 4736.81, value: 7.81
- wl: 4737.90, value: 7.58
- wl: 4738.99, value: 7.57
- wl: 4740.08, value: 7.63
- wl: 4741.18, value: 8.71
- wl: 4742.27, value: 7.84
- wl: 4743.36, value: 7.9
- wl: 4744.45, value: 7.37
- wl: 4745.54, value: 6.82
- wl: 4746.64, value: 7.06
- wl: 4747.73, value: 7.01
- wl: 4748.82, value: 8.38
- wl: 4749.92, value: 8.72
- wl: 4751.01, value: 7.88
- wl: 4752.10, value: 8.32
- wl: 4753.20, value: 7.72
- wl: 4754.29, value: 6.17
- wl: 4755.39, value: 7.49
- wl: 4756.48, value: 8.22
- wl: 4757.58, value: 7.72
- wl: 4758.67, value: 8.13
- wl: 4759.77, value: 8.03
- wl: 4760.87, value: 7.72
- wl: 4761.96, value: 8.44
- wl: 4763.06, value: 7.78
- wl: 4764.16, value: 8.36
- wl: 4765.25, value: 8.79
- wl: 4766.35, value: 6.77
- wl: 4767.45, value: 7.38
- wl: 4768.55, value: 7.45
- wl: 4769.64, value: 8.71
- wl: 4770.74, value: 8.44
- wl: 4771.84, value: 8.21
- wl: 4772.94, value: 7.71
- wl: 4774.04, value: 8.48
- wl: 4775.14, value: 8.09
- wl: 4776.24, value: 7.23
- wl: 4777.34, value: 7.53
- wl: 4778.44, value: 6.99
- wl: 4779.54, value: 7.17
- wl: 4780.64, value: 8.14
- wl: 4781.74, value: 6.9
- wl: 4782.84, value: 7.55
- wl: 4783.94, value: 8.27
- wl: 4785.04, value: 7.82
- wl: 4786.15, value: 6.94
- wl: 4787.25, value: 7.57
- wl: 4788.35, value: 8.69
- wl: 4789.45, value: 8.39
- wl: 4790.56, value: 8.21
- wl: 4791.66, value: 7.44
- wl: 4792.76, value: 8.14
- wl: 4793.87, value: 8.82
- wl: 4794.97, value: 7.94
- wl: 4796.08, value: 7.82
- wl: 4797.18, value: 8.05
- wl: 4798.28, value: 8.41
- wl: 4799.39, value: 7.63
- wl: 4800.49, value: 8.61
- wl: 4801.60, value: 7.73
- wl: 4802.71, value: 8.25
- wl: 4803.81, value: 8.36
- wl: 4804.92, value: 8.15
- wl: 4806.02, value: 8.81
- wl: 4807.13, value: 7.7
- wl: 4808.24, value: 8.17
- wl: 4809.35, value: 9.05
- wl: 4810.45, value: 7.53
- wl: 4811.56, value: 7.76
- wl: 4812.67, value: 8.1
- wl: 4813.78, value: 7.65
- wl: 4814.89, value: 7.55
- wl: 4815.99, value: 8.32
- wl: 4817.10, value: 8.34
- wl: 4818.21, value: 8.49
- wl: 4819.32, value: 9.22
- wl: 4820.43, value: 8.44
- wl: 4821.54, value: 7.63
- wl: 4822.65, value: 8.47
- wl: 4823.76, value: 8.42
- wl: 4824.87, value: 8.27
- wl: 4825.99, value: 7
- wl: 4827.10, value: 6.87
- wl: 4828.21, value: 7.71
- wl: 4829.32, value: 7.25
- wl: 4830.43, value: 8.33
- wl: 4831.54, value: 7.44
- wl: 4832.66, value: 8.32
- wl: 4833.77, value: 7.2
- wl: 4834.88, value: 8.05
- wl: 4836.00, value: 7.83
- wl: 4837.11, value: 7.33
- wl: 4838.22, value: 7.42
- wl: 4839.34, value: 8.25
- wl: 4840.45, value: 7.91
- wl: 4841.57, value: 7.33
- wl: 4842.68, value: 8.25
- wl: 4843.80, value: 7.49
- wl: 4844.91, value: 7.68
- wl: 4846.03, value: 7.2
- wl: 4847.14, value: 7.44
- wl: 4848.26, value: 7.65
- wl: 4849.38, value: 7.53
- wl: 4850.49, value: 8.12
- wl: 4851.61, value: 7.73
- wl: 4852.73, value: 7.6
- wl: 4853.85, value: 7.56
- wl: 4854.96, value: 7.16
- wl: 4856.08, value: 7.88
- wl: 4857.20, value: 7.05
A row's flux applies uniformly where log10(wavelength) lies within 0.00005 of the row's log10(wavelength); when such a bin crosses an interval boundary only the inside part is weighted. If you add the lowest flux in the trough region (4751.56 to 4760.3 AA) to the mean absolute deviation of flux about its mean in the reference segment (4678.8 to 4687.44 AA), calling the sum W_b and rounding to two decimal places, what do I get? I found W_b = 6.59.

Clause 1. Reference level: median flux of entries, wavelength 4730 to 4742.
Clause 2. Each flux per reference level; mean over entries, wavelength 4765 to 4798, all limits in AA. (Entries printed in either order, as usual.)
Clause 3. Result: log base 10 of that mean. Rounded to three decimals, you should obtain 0.002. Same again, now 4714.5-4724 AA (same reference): 0.039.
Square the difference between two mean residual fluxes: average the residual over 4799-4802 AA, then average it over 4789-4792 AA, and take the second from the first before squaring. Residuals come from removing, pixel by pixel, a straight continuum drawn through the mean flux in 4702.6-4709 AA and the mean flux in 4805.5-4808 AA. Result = 0.00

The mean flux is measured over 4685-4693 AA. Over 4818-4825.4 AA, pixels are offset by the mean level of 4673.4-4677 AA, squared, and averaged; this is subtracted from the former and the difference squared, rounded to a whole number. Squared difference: 64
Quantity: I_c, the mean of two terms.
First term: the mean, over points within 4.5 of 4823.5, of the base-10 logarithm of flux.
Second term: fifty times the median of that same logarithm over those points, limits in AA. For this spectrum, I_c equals 23.5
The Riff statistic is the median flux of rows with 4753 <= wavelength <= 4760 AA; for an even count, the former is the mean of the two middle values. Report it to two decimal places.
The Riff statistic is 7.72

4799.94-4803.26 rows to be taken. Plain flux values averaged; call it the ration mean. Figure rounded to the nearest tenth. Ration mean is 8.2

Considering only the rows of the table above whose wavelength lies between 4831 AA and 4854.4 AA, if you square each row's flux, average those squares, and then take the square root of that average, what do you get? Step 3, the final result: 7.7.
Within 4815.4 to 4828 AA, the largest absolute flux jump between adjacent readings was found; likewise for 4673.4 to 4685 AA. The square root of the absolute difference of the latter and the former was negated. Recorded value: 0.0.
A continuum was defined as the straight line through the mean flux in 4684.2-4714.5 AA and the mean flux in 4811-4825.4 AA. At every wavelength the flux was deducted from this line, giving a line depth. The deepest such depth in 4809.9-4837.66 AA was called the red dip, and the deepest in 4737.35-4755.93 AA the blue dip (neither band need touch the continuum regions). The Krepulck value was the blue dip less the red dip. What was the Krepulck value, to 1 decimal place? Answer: 0.7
